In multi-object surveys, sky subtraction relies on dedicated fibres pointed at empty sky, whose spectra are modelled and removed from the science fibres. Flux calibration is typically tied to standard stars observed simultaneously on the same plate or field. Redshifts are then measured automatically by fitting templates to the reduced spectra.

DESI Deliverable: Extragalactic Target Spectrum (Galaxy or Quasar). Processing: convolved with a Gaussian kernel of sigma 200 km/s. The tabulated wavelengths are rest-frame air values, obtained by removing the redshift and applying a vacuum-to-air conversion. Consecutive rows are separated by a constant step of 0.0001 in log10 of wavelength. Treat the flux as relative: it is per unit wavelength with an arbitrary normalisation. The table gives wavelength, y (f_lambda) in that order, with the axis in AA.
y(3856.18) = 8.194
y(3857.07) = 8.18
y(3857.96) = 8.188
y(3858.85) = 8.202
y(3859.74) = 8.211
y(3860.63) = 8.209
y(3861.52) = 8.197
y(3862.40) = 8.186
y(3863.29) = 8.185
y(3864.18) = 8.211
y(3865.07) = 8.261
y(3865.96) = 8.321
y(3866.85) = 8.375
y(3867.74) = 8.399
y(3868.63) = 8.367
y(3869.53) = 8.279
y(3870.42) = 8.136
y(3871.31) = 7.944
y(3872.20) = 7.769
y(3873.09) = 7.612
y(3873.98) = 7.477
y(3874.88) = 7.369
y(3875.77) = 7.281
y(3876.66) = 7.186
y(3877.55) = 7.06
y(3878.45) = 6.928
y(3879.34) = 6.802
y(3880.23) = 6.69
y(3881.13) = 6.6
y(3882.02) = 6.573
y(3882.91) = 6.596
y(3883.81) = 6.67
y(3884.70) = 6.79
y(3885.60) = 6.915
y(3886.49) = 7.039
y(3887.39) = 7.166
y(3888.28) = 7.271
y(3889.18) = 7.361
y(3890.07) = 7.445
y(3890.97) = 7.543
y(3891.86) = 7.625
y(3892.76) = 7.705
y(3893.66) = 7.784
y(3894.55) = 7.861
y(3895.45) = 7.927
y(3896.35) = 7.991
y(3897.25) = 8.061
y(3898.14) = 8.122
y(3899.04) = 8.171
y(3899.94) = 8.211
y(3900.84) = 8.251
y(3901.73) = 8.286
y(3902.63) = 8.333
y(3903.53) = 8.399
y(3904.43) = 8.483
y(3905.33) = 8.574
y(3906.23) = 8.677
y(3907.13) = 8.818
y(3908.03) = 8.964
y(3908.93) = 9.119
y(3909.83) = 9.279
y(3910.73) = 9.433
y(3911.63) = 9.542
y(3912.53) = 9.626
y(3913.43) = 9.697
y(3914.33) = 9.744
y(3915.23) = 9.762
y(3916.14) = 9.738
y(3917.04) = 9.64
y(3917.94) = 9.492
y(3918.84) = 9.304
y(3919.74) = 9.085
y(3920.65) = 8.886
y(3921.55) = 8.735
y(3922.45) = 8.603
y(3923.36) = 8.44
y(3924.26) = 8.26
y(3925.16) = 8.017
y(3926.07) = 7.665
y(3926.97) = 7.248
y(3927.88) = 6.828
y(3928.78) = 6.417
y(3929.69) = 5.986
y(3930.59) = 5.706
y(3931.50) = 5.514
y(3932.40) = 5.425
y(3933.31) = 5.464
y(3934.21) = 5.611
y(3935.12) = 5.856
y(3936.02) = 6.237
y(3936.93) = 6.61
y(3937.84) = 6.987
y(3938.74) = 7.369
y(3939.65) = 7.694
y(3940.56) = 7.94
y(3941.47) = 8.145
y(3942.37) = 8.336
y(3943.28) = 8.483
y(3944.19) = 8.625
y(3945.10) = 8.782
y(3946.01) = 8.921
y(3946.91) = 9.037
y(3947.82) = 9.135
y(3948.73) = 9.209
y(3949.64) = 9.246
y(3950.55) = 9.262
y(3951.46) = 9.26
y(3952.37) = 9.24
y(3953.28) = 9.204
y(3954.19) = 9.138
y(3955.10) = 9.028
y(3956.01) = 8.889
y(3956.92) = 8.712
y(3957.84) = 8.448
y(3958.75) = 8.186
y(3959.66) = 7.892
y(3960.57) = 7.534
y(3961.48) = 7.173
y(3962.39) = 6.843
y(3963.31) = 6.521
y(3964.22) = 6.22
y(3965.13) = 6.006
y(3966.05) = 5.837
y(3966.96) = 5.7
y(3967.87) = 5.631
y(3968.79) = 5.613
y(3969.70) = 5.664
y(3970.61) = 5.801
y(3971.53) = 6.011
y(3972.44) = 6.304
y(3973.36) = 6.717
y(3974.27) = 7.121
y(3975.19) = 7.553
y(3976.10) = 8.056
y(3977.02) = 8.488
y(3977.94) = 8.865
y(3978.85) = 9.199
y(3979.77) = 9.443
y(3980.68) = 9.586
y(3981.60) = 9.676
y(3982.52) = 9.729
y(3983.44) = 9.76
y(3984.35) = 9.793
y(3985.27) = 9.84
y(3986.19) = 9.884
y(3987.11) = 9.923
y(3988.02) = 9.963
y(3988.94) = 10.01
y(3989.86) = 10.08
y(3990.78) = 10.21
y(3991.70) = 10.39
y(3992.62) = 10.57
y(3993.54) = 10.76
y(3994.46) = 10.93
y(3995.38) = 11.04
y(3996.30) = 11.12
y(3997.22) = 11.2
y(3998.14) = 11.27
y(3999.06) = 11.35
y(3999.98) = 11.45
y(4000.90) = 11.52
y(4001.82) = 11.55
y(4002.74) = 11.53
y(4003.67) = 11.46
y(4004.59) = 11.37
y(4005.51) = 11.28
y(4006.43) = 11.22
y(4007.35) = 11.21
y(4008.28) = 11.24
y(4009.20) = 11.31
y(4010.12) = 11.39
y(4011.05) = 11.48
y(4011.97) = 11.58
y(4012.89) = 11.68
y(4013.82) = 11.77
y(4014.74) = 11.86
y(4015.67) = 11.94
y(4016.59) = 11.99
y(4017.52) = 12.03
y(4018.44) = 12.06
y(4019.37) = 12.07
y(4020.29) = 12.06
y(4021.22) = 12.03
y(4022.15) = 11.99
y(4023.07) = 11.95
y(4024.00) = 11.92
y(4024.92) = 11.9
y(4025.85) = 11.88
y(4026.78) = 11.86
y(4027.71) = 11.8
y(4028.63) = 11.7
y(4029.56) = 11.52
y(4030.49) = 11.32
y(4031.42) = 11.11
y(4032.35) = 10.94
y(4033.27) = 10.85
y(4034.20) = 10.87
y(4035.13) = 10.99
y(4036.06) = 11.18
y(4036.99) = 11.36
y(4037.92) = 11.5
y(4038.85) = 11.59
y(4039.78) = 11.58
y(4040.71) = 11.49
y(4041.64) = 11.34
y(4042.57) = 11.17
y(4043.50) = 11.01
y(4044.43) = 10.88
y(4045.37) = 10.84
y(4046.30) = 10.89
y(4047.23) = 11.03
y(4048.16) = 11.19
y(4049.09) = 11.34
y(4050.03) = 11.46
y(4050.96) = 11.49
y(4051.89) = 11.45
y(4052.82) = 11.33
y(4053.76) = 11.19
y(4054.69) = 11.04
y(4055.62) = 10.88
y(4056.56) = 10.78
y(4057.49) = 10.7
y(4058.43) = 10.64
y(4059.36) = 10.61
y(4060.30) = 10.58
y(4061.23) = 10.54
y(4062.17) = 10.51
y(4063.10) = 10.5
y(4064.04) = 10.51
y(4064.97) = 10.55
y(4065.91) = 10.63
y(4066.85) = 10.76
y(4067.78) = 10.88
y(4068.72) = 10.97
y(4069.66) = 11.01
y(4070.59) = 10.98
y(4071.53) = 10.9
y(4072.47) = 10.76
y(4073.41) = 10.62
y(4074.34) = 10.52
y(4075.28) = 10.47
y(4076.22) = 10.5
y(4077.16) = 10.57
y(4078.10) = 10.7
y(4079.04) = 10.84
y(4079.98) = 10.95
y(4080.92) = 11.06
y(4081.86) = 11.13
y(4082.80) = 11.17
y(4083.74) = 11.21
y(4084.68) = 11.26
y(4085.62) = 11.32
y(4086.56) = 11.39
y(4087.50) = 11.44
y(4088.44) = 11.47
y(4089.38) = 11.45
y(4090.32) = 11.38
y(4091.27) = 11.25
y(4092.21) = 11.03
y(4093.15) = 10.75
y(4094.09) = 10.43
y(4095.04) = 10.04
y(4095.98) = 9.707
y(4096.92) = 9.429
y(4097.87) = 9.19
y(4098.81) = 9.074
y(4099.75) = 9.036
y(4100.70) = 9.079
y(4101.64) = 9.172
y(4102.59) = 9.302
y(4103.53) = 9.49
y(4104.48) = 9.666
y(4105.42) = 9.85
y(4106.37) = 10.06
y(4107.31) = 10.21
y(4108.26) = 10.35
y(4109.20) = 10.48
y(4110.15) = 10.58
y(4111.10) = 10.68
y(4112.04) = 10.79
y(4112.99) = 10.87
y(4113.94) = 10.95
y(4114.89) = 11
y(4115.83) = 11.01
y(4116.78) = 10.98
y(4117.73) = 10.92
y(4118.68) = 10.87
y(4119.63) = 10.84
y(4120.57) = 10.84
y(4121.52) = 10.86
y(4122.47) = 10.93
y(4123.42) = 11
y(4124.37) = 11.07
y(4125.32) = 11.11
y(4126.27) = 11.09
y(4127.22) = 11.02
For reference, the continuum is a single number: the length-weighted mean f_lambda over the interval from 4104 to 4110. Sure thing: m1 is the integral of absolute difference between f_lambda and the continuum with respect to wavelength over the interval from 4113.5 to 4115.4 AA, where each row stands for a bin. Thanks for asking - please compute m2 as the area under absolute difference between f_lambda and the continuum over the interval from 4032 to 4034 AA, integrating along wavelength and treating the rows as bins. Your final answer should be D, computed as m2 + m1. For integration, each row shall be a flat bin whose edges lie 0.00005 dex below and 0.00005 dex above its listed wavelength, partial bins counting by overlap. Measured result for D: 3.1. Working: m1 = 1.6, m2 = 1.5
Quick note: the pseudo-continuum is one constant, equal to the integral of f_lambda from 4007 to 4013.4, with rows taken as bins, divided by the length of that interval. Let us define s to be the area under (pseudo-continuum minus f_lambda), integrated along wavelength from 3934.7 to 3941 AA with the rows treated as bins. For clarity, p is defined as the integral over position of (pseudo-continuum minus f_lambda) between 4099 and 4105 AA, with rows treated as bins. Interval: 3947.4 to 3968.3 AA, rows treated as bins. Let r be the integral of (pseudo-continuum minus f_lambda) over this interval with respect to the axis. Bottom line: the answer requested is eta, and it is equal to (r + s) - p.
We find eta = 88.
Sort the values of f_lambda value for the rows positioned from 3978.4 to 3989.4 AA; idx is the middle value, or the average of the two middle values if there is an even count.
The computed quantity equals 9.8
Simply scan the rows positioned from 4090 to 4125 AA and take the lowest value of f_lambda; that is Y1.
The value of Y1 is 9.036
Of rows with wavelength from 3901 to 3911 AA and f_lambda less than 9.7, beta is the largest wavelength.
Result 3910.73 AA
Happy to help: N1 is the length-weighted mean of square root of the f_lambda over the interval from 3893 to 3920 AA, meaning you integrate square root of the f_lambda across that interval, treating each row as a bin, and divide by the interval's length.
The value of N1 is 3.0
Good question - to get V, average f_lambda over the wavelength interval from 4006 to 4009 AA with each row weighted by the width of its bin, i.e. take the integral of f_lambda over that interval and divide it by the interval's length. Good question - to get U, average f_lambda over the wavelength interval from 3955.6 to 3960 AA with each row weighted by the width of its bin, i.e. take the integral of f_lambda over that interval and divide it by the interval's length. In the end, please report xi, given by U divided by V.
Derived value 0.8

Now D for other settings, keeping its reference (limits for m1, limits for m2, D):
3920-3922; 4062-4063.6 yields 3.2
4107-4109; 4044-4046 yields 1.8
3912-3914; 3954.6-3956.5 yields 3.2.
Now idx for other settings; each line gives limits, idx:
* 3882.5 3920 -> 8.3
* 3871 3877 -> 7.5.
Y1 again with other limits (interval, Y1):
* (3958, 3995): 5.613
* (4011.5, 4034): 10.85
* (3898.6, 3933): 5.425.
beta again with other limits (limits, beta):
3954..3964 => 3963.31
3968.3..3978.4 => 3977.94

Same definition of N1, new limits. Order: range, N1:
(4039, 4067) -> 3.3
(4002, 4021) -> 3.4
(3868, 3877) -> 2.8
